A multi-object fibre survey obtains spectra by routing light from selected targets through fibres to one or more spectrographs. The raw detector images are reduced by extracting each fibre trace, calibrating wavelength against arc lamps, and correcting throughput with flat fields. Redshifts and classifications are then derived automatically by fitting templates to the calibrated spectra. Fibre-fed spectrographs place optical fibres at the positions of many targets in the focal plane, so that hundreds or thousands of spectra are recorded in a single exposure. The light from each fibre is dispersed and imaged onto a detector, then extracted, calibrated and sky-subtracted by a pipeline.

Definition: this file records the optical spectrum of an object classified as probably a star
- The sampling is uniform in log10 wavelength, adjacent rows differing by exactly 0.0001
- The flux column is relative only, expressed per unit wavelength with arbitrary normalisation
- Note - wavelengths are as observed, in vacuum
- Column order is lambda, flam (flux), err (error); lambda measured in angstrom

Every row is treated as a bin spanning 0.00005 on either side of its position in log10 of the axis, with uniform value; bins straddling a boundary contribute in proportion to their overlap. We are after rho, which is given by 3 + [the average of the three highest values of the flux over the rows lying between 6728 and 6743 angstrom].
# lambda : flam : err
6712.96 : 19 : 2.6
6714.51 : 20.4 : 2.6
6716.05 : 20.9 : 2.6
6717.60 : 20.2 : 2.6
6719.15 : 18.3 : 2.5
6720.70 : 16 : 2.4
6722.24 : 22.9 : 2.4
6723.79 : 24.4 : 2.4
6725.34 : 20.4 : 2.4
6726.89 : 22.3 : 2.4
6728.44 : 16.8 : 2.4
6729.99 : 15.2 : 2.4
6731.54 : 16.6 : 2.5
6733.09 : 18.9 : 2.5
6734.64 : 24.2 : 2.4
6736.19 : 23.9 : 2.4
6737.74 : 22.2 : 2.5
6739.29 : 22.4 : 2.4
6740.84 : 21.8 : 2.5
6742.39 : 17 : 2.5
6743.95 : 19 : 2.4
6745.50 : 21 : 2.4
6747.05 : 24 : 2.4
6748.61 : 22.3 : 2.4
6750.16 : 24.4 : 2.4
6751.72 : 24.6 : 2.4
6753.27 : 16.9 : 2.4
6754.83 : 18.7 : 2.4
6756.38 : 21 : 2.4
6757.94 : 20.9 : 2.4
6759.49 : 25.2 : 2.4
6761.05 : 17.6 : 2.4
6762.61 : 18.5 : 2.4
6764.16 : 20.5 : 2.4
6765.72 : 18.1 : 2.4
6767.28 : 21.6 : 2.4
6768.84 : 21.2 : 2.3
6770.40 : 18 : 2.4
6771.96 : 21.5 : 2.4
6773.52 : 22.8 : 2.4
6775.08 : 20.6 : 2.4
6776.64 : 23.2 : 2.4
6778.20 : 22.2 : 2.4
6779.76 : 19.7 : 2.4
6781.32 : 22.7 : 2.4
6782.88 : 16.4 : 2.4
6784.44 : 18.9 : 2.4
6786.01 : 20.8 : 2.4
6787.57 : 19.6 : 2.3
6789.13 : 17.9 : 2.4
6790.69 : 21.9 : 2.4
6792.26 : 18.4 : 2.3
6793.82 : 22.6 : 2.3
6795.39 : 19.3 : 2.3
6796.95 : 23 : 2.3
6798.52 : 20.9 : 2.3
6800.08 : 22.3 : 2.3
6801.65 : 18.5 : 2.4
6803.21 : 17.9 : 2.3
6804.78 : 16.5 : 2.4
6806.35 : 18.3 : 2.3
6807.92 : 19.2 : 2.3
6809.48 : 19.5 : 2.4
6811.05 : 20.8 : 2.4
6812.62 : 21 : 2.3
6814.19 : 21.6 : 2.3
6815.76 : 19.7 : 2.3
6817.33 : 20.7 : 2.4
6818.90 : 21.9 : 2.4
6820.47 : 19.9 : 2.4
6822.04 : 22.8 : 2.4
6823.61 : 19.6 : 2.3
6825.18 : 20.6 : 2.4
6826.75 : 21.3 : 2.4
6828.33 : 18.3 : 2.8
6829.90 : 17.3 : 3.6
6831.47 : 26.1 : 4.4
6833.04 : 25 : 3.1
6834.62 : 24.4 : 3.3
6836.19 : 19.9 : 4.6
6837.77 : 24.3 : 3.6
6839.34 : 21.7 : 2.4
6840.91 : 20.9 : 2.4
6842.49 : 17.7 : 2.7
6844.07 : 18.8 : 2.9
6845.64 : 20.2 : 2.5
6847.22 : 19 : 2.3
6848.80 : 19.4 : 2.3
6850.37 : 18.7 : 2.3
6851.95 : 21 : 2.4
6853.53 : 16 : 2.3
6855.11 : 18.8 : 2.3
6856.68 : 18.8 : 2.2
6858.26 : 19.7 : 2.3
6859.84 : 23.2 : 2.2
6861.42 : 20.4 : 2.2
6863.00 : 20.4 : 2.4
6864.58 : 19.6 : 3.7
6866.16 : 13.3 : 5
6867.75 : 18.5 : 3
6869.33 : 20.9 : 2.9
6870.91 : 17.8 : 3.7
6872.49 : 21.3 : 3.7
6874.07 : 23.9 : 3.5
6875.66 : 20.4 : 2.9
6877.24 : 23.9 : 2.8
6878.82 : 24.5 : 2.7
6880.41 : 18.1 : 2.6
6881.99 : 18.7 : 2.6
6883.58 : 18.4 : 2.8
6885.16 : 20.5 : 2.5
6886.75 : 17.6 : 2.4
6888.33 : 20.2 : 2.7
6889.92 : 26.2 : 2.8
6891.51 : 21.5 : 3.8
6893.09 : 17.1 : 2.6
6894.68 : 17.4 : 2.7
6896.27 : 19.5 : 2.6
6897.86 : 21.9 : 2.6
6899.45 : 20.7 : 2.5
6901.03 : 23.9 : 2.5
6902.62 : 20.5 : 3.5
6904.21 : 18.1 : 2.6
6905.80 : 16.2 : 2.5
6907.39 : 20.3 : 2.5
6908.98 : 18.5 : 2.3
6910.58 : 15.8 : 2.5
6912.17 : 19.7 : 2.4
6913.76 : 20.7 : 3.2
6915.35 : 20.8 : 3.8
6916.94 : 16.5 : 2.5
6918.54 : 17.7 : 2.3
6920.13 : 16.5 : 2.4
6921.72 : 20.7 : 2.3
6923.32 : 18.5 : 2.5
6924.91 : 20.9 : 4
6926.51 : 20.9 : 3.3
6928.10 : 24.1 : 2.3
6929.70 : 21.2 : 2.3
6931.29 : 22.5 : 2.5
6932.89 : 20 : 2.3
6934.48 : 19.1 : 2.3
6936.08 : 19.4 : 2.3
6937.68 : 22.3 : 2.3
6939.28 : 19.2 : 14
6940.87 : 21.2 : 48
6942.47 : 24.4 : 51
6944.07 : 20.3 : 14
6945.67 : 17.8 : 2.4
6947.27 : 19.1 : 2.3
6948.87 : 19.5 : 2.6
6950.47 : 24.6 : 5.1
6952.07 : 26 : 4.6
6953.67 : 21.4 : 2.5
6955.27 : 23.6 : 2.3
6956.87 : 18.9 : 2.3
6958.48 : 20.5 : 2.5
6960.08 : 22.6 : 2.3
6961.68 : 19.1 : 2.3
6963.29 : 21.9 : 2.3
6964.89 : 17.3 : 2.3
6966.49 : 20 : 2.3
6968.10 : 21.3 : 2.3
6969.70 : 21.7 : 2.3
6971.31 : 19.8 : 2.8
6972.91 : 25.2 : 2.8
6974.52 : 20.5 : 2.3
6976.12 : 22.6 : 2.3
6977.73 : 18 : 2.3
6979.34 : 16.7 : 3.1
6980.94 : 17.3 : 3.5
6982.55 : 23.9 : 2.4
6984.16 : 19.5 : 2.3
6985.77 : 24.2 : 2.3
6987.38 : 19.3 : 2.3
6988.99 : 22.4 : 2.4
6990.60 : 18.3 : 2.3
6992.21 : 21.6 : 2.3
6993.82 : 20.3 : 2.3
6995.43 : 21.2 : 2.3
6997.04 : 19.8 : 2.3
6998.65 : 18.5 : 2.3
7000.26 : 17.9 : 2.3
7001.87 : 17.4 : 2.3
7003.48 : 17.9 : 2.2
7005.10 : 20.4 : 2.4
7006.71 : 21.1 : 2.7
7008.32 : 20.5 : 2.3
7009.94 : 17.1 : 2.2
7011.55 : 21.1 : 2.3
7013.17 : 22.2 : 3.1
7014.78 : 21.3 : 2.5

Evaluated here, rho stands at 26.5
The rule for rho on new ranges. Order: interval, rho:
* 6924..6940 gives 26.0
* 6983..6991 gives 25.0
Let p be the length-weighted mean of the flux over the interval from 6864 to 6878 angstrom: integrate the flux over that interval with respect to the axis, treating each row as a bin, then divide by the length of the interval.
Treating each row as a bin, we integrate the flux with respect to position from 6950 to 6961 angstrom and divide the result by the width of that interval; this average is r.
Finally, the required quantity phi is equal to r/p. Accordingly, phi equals 1.12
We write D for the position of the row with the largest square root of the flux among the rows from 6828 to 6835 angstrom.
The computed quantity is 6831.47 angstrom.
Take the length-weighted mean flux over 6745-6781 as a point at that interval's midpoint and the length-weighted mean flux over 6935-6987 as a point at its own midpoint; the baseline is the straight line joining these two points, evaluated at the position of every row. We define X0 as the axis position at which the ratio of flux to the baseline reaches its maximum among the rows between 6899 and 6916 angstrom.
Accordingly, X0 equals 6901.03 angstrom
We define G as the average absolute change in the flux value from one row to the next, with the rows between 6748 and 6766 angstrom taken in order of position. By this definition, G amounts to 2.9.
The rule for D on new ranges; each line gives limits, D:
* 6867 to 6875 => 6874.07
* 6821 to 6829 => 6822.04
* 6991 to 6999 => 6992.21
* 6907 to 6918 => 6915.35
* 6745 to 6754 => 6751.72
